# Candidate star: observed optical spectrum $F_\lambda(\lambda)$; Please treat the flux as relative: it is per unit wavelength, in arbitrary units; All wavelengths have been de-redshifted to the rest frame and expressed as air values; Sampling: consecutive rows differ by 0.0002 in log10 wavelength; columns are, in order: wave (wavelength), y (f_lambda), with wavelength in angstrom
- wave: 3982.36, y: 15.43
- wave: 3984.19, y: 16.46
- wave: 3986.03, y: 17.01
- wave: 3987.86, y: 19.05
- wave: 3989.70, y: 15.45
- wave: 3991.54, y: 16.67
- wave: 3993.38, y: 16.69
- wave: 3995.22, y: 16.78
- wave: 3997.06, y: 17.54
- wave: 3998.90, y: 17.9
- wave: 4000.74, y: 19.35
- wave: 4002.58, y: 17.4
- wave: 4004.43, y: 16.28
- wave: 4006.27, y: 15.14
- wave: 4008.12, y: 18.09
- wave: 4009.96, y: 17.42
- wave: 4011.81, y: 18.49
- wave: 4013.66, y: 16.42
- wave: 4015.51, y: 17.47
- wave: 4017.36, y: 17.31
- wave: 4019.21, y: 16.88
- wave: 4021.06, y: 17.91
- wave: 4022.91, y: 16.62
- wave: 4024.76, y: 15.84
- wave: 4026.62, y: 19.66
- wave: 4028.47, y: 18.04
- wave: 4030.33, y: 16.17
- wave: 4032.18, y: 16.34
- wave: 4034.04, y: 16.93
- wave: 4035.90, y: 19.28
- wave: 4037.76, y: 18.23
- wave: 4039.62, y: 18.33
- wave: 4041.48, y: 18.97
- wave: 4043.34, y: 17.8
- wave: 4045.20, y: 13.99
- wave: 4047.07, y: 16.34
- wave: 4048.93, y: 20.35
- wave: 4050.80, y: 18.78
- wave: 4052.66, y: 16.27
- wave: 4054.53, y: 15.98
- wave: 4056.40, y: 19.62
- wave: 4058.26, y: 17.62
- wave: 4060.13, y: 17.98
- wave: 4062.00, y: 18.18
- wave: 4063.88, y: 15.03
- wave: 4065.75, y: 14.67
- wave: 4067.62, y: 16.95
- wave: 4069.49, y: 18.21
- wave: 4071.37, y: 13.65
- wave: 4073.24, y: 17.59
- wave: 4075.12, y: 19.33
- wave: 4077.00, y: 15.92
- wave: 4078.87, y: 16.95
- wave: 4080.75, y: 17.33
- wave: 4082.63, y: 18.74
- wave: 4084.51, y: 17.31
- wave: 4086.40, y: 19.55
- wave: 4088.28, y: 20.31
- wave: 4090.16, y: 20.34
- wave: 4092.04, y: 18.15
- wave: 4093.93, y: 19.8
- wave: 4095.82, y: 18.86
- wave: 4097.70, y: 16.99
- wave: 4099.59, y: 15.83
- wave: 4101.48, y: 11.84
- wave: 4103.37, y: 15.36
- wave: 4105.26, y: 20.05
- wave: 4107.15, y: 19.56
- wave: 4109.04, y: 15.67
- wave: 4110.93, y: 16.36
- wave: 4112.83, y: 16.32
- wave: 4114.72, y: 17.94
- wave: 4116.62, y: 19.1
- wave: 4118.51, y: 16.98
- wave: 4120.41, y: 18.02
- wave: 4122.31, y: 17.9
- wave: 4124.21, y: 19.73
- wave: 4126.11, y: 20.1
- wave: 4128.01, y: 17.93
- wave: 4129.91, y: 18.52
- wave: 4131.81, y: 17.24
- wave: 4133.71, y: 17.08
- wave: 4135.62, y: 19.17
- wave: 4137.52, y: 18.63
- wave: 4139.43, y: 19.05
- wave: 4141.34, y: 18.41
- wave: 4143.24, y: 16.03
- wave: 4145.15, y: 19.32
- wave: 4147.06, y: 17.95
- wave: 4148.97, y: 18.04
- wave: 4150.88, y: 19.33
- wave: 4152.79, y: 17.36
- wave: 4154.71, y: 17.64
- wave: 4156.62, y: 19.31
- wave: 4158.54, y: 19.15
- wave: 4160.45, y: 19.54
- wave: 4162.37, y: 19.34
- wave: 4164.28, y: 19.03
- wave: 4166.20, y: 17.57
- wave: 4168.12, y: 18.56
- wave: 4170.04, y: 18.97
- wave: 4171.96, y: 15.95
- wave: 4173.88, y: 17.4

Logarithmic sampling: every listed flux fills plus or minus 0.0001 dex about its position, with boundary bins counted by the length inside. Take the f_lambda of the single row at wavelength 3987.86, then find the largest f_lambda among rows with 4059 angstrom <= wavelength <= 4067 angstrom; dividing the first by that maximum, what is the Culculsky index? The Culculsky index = 1.05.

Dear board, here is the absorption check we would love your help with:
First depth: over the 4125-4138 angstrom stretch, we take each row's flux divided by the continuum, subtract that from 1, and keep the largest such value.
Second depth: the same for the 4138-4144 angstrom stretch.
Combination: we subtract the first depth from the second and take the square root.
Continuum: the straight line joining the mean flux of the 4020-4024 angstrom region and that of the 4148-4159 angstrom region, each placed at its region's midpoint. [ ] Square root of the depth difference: 0.25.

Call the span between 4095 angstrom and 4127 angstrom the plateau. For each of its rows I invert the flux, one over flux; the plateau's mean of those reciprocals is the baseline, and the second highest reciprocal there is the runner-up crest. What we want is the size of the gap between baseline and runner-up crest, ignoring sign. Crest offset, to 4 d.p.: 0.0068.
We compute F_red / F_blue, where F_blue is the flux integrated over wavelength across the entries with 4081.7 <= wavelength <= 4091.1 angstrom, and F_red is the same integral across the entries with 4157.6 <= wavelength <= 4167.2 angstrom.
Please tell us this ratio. 1.00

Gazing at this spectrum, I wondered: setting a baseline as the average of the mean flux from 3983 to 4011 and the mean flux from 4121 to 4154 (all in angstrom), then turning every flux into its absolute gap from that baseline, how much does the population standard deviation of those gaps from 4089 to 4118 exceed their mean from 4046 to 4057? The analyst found -0.4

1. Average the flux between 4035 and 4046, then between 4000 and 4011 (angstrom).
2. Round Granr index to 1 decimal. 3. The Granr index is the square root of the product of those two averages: 17.5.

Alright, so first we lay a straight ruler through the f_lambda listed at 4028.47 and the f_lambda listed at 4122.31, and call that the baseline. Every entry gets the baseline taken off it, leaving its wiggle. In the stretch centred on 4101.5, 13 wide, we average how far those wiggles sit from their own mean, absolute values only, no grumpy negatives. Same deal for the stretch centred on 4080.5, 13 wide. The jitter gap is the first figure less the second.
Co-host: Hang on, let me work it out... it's 1.1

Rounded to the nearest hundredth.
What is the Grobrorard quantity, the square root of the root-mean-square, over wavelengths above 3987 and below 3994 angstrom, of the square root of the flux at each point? 2.03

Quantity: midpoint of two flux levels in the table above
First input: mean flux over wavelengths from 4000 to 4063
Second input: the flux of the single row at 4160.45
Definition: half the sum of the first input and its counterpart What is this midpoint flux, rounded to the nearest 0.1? 18.5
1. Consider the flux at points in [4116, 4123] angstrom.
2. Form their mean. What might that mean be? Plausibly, 18.0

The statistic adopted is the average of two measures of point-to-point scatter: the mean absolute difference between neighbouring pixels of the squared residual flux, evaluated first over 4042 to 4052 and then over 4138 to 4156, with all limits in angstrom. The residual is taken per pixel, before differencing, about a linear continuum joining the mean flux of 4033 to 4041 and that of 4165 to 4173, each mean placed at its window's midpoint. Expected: 5.4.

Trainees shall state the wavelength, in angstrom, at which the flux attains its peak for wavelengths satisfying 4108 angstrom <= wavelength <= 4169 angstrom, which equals 4126.11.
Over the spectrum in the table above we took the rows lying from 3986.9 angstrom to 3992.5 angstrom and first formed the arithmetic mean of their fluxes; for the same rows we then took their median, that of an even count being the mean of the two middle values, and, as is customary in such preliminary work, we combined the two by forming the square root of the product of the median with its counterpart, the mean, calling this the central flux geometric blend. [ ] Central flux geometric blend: 16.9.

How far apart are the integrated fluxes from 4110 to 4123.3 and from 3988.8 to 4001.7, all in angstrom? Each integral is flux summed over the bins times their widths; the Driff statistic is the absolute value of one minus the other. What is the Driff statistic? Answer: 11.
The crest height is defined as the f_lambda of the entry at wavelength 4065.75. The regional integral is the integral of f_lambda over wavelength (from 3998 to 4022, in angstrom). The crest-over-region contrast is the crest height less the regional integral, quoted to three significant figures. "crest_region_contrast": -403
